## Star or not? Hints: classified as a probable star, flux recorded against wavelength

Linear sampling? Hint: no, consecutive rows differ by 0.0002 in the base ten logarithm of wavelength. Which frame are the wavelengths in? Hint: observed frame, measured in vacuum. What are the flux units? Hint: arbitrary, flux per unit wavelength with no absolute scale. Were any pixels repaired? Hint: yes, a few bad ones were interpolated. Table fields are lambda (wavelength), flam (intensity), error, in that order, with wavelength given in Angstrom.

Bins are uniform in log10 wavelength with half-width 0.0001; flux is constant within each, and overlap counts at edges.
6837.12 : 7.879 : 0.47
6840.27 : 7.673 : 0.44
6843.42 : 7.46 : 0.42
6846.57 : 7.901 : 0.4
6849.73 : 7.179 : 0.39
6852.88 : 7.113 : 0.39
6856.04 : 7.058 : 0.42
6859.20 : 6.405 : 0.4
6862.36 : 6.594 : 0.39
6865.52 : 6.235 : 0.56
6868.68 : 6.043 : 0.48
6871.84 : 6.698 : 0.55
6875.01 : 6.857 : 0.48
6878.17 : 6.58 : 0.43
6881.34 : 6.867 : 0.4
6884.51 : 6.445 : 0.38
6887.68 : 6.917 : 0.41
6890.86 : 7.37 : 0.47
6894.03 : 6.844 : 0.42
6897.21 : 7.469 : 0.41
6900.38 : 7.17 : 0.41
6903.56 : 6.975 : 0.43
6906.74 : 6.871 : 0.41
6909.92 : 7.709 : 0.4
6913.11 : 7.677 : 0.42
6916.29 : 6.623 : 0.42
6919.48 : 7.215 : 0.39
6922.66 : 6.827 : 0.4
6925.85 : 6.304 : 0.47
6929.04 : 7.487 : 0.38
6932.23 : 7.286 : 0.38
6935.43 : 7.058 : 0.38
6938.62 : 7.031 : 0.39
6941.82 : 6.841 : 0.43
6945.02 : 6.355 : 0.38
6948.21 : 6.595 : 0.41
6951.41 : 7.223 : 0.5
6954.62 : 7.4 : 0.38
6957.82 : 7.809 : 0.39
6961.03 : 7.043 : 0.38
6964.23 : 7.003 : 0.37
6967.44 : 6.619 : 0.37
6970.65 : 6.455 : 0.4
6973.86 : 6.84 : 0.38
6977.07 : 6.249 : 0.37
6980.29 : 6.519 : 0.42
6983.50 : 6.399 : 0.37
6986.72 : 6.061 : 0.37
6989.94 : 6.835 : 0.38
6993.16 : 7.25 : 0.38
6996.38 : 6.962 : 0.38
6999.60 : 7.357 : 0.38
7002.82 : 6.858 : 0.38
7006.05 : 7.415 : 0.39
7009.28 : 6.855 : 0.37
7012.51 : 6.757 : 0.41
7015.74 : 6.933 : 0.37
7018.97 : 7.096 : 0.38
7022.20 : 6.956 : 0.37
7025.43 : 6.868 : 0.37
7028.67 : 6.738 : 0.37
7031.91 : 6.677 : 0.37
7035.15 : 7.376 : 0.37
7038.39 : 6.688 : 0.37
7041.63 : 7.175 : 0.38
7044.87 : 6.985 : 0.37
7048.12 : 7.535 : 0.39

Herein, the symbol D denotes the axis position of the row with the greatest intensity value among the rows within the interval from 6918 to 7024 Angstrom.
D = 6957.82 Angstrom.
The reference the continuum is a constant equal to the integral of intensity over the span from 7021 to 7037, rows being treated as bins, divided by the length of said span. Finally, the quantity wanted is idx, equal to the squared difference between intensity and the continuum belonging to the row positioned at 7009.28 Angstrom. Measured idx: 0.004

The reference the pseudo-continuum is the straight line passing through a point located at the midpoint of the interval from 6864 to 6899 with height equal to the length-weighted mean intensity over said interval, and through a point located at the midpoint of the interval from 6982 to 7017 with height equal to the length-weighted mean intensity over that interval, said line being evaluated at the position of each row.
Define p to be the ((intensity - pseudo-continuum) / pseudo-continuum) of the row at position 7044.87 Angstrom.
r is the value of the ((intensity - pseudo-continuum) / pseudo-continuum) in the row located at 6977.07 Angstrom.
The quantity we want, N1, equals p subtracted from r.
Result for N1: -0.097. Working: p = 0.01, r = -0.089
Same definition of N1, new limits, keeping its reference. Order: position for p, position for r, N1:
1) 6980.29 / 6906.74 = 0.062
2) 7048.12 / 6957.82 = 0.054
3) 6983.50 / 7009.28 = 0.063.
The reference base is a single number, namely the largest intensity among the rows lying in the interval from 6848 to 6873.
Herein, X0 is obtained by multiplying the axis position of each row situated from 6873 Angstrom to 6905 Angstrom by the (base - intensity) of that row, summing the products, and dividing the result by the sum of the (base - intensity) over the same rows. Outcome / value 6882.5 Angstrom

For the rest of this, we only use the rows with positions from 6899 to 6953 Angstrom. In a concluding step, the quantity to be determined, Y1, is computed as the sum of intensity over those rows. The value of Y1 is 119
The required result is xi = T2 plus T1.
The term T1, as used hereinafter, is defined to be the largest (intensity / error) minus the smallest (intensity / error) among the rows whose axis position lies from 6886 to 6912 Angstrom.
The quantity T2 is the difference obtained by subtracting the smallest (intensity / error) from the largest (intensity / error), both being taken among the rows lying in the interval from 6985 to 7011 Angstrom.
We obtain 6.6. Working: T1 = 3.6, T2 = 3.0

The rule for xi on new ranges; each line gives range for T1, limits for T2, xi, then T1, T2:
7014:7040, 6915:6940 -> 8.2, 1.9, 6.3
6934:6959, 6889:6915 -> 9.2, 5.6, 3.6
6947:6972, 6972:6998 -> 9.1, 5.6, 3.6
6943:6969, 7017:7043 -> 7.5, 5.6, 1.9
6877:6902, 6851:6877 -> 10.0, 2.9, 7.1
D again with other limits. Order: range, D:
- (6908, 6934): 6909.92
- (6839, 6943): 6846.57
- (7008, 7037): 7035.15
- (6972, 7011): 7006.05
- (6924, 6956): 6929.04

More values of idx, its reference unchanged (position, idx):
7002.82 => 0.004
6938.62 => 0.013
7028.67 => 0.032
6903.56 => 0.003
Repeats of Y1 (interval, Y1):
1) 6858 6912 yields 116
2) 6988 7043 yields 119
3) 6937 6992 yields 115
